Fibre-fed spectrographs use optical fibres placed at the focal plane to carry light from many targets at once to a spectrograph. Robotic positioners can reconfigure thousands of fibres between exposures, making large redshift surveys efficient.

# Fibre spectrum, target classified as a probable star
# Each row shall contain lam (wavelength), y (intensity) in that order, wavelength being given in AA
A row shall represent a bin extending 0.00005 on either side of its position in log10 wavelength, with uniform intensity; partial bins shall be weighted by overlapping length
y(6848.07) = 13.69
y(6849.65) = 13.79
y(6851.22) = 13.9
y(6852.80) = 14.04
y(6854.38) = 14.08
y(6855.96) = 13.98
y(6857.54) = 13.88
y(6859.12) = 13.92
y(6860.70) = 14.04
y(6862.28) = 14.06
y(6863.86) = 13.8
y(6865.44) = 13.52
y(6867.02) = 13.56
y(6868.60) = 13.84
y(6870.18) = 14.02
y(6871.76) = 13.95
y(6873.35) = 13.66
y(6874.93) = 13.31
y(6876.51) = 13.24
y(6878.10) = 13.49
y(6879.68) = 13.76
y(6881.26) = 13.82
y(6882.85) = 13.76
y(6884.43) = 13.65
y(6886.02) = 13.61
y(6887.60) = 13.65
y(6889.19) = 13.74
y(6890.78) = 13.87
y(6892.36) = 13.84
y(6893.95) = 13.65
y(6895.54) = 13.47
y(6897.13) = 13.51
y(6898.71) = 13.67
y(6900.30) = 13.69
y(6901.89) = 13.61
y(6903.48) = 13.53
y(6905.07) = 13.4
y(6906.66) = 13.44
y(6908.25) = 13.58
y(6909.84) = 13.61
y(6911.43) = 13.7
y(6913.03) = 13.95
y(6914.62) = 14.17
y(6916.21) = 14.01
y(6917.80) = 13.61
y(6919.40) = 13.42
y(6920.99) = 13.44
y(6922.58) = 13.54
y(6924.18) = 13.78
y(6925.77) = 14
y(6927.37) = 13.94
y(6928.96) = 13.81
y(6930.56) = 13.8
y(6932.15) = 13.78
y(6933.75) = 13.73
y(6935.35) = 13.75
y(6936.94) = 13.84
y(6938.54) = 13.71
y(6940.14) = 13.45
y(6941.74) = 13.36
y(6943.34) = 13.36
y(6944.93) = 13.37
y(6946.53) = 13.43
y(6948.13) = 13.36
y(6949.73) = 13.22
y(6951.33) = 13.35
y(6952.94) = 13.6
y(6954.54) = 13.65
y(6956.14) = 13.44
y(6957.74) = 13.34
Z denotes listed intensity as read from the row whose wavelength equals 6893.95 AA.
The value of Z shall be 13.65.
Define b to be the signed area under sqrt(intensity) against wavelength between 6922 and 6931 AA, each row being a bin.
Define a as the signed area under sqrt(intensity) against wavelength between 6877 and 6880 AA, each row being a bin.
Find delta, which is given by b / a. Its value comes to 3.0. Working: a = 11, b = 33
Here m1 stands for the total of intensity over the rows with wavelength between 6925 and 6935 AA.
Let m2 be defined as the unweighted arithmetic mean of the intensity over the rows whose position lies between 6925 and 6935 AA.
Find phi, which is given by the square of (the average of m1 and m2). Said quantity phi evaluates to 2348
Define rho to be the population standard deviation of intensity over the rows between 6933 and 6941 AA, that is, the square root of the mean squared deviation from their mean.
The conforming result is 0.131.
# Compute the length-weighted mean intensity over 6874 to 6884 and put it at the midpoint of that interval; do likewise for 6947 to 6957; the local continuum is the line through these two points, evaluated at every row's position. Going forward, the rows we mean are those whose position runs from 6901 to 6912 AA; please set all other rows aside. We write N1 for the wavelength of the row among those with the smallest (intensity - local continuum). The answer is 6905.07 AA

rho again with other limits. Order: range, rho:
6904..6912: 0.111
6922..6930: 0.159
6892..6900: 0.131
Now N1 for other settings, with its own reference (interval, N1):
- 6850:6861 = 6857.54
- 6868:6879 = 6876.51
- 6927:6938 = 6933.75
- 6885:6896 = 6895.54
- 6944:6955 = 6949.73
